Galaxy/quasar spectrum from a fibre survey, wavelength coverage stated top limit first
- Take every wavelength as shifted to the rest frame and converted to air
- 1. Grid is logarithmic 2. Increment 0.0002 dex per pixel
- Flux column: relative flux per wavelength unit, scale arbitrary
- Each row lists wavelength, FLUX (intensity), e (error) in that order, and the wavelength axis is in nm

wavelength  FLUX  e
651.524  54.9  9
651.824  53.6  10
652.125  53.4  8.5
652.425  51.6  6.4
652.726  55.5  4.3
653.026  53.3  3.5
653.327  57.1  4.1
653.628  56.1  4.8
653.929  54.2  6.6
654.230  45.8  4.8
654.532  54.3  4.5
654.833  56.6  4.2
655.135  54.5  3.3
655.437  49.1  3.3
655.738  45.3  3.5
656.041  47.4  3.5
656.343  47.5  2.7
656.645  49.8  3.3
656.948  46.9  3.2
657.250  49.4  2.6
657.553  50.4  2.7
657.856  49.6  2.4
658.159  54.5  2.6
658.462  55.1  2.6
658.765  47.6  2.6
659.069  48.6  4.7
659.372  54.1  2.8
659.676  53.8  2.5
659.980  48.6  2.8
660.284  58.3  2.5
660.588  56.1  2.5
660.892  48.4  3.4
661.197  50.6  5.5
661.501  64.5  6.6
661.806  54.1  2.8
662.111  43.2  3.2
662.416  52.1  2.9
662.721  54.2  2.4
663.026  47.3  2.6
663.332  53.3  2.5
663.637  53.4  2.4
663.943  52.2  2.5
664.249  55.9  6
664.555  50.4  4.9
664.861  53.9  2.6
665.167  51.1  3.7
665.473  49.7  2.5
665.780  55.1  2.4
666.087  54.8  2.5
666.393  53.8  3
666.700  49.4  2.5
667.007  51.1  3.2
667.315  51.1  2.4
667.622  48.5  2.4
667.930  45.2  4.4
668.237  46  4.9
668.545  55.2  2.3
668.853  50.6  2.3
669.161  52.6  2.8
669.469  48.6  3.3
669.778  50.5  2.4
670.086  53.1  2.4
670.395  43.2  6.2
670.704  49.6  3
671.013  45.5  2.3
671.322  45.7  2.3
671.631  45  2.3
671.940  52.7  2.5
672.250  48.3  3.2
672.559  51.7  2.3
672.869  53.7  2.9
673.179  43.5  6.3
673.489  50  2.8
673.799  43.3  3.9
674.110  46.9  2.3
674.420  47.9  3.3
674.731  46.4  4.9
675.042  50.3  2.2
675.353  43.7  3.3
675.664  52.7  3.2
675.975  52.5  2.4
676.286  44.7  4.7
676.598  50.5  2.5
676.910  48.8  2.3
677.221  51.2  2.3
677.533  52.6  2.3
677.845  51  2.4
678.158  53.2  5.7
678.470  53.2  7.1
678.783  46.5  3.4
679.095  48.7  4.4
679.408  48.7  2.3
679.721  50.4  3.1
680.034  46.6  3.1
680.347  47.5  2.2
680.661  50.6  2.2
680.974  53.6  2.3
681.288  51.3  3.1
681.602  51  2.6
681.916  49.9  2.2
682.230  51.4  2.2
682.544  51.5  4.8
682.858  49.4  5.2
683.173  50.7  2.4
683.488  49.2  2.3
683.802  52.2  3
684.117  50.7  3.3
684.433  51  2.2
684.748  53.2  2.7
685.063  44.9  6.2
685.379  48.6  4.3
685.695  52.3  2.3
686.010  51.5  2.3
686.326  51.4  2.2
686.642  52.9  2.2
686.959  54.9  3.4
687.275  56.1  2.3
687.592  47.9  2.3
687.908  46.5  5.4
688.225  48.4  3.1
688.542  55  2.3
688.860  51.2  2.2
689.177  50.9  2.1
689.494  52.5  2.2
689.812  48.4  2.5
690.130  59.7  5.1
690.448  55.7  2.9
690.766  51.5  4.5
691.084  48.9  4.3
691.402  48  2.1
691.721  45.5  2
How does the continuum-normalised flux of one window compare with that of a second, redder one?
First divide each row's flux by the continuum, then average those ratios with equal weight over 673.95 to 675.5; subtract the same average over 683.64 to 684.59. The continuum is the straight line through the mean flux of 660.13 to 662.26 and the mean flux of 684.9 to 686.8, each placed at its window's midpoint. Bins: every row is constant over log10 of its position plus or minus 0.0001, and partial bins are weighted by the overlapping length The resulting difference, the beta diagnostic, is -0.11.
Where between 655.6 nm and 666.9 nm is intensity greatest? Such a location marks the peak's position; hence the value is 661.501 nm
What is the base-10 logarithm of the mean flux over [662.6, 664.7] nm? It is 1.719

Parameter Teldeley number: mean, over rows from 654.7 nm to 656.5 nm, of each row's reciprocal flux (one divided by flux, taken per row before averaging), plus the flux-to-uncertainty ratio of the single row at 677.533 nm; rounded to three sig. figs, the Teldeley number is 22.9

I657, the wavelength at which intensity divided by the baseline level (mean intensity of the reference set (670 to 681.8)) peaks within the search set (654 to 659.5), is 654.833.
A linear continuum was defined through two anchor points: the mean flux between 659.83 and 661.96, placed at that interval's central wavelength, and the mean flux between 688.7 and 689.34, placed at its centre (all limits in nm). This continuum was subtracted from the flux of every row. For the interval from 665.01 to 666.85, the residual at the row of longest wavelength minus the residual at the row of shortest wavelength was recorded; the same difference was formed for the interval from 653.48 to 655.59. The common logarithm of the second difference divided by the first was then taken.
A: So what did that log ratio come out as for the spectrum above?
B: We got 0.65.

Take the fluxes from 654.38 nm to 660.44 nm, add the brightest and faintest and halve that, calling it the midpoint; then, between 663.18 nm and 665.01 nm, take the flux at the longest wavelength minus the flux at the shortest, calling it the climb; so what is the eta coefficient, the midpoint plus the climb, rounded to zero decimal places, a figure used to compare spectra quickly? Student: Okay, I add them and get 52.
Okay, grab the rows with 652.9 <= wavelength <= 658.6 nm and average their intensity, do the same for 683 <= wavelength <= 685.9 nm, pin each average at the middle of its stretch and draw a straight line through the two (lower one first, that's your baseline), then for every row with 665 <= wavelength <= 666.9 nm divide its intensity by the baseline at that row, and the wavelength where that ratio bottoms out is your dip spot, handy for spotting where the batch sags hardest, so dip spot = 666.700 nm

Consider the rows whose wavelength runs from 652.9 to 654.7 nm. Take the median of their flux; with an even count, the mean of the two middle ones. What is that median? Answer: 54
